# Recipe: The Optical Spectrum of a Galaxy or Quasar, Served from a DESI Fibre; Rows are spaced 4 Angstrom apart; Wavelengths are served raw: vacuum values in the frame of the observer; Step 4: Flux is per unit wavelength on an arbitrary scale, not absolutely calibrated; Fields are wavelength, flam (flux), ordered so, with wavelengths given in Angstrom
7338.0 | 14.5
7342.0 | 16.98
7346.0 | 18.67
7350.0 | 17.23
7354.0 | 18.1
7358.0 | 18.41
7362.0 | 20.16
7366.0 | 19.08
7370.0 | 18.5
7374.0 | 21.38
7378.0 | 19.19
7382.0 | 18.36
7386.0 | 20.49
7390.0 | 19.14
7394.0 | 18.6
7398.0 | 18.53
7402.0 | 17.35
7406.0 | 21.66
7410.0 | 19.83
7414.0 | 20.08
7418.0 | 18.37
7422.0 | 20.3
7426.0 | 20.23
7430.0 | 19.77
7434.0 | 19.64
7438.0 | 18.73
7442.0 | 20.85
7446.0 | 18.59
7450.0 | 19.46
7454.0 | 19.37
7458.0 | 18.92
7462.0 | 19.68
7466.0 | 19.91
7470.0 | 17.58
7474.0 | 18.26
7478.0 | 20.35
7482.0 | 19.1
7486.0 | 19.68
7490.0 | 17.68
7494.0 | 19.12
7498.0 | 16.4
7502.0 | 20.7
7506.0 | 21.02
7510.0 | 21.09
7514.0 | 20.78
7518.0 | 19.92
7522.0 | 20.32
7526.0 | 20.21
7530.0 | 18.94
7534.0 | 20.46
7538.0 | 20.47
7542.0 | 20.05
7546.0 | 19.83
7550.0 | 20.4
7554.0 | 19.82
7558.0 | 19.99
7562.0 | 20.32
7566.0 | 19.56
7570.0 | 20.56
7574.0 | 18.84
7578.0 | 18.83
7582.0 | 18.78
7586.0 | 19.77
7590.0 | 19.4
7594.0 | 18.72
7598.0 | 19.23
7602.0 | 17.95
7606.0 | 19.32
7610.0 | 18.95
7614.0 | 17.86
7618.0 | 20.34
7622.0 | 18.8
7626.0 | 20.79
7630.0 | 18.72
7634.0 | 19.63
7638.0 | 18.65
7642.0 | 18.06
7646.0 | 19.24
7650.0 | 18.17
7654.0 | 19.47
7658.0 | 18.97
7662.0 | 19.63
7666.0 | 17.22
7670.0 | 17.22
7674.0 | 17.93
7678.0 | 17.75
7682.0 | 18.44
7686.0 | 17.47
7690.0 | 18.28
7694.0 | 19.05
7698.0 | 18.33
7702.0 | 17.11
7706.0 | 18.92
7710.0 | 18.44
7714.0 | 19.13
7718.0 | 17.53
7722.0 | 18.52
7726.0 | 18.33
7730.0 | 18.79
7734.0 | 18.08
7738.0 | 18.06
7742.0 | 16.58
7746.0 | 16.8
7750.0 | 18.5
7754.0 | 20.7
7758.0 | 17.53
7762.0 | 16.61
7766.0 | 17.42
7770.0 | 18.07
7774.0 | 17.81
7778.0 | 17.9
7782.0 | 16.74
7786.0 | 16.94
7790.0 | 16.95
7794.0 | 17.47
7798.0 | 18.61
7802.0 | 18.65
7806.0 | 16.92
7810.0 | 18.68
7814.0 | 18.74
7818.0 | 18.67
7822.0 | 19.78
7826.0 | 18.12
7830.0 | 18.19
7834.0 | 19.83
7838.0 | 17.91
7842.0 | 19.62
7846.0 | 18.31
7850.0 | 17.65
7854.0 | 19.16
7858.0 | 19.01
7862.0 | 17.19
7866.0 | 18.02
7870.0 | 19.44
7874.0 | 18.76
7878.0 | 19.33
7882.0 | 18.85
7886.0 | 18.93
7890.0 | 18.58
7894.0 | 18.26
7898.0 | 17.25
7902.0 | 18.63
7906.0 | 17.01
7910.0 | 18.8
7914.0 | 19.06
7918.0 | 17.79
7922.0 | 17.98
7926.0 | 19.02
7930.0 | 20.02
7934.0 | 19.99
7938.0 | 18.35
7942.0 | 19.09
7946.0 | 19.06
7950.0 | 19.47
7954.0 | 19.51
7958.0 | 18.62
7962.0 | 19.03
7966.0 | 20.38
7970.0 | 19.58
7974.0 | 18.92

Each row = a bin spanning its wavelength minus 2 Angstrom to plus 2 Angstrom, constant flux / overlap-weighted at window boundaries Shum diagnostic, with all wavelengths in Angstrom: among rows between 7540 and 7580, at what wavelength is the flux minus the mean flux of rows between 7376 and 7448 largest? 7570.0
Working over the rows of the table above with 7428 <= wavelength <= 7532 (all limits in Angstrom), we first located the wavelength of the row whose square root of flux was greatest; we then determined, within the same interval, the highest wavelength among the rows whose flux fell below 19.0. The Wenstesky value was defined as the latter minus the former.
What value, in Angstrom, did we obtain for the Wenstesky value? 20 Angstrom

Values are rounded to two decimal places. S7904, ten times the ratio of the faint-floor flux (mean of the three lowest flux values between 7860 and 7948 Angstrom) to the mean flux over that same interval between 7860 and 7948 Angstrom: 9.22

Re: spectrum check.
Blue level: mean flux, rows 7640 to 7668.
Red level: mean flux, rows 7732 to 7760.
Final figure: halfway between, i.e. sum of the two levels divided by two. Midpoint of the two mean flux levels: 18.4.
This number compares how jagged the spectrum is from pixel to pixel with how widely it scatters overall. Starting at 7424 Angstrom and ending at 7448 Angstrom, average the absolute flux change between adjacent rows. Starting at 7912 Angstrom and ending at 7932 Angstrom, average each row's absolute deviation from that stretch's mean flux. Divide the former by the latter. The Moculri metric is 1.65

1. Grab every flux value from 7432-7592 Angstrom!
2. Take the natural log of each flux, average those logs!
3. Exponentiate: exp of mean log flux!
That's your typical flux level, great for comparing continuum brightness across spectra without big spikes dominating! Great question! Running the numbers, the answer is 19.6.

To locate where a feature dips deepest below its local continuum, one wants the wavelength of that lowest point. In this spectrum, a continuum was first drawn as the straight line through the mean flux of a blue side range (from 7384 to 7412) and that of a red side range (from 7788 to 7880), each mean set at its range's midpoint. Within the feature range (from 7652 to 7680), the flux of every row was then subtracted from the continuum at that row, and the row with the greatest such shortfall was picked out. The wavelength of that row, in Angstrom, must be 7666.0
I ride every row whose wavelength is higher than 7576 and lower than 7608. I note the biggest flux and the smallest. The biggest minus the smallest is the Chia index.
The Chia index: 1.8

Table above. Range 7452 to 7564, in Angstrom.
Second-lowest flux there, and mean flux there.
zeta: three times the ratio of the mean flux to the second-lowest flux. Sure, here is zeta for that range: 3.35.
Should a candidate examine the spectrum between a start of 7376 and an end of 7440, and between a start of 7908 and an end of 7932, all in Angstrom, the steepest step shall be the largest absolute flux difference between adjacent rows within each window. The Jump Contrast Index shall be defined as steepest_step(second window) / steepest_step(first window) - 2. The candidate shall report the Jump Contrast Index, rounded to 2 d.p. -1.71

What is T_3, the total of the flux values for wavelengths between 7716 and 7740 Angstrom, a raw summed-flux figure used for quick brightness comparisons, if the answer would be 109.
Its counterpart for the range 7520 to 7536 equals 80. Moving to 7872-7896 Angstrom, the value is 113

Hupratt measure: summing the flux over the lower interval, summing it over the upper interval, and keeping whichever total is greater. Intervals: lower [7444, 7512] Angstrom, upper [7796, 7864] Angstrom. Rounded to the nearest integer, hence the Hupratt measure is 327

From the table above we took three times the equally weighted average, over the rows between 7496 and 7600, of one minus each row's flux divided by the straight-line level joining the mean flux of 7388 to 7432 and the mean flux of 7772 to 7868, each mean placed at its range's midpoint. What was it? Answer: -0.12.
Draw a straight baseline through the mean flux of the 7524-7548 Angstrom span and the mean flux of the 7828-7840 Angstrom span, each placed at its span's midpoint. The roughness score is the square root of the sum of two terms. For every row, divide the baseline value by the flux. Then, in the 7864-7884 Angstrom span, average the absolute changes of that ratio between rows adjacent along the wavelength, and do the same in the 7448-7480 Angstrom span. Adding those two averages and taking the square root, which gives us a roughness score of 0.31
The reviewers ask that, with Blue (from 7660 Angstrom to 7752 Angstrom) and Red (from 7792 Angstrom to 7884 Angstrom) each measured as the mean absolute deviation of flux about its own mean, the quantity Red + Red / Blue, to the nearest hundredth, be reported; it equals 1.63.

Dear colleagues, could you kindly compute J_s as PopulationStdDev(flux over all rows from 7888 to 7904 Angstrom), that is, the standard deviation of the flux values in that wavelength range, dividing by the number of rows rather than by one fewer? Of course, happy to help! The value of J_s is 0.56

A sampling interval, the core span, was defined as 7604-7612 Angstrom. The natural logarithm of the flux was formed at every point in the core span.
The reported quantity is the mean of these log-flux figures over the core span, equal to 2.95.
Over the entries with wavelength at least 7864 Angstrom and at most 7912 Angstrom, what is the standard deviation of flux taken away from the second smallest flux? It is 16.5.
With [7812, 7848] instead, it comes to 17.4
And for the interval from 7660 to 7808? 15.7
